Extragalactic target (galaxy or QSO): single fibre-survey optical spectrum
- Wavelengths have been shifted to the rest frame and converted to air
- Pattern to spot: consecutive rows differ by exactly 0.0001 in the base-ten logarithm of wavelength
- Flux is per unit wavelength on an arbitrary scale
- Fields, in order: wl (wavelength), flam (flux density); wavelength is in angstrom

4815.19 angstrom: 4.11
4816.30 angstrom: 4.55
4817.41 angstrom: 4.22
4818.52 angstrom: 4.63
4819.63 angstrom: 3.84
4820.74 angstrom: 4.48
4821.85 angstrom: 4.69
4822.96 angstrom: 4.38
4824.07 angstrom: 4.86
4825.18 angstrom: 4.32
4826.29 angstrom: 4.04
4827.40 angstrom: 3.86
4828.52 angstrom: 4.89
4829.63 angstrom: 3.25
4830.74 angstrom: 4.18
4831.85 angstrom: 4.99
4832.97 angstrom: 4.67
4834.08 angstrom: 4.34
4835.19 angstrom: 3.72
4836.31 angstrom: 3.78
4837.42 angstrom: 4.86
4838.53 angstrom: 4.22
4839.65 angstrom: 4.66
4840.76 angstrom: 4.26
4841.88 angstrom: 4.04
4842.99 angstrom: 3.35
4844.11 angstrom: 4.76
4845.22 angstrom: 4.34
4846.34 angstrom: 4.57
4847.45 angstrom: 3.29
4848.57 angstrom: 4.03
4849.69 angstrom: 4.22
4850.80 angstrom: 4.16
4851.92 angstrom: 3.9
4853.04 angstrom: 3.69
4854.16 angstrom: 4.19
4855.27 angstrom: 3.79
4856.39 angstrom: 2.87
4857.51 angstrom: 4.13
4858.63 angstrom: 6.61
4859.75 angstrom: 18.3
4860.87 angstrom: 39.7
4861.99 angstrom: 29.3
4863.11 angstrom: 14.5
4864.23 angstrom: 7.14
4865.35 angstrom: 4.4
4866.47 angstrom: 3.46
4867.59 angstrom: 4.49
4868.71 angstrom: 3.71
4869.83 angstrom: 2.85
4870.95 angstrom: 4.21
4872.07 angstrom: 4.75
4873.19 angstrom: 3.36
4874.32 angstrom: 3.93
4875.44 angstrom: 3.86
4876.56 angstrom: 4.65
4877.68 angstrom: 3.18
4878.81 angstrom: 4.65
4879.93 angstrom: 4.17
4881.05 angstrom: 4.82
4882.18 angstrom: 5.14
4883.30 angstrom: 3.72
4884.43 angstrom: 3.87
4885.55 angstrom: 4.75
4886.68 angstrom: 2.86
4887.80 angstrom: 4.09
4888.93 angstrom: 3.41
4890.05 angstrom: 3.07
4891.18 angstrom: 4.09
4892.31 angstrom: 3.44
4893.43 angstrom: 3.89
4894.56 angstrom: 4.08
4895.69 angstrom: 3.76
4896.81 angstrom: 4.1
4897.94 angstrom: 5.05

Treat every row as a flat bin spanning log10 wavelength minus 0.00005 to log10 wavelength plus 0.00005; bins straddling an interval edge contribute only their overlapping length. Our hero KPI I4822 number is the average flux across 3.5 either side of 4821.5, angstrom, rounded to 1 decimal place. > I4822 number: 4.5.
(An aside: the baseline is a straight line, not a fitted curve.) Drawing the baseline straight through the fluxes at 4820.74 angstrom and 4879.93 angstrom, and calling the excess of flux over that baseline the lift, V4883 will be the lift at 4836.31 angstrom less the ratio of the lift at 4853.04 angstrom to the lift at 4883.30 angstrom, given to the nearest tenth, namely -2.1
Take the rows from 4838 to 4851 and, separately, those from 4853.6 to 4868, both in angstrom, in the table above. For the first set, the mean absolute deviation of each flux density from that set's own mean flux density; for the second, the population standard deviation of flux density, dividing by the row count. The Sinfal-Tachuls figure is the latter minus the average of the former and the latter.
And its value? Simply 5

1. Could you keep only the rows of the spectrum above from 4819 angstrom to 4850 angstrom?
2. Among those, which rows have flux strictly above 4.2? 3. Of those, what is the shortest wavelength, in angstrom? 4820.74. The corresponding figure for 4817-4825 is 4817.41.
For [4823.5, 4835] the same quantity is 4824.07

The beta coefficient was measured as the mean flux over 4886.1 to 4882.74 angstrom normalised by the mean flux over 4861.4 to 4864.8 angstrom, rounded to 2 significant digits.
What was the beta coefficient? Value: 0.24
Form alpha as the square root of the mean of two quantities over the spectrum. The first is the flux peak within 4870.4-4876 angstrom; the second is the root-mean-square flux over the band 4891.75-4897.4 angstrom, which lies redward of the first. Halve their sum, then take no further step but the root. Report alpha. 2.075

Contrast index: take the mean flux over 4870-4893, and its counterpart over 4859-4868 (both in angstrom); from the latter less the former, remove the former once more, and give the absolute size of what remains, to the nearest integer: 7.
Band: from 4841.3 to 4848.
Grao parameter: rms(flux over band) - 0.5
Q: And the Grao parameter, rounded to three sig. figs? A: 3.60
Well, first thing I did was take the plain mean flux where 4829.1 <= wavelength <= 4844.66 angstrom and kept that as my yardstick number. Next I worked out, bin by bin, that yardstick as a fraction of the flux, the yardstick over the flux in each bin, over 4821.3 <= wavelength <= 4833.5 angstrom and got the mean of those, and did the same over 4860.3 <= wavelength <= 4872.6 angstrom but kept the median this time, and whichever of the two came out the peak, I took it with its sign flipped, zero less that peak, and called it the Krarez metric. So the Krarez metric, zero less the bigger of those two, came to -0.98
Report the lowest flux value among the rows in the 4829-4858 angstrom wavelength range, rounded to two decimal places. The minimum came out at 2.87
